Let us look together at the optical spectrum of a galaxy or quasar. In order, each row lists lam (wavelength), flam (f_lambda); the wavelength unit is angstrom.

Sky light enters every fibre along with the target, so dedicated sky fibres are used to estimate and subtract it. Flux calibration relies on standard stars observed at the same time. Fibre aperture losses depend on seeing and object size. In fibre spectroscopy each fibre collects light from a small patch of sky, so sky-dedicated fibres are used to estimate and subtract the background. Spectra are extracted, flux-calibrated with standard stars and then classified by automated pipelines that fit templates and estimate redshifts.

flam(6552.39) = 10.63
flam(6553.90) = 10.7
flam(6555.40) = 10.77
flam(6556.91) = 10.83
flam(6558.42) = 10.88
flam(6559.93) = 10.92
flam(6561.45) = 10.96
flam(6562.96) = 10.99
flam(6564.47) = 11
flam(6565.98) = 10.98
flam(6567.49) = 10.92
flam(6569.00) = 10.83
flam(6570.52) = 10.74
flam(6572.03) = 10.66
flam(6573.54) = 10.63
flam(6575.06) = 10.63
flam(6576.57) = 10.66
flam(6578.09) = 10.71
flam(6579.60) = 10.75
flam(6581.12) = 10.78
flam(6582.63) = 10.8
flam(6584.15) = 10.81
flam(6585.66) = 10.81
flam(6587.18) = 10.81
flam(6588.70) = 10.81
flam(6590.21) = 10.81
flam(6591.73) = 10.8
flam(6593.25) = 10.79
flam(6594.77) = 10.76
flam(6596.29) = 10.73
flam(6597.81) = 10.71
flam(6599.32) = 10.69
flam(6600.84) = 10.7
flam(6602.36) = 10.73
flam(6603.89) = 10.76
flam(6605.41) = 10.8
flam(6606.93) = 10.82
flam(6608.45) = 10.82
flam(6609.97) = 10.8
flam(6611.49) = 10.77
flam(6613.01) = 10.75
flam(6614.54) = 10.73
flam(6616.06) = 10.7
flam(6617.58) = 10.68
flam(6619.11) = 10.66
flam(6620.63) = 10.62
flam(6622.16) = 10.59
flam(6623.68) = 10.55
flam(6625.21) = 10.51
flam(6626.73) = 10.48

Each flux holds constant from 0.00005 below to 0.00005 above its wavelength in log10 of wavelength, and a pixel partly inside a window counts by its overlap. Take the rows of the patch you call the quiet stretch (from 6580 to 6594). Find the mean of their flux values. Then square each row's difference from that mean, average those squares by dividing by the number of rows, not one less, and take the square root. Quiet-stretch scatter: 0.010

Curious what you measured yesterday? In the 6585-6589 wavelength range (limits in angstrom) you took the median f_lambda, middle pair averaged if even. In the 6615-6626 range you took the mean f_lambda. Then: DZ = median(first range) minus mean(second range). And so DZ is 0.19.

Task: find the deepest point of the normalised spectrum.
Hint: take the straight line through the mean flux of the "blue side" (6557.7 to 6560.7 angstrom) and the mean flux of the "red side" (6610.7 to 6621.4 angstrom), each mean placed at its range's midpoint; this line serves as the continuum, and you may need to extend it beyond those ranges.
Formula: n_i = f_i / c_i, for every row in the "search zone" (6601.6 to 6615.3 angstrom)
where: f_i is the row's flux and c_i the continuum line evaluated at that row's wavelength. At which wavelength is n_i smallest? 6602.36 angstrom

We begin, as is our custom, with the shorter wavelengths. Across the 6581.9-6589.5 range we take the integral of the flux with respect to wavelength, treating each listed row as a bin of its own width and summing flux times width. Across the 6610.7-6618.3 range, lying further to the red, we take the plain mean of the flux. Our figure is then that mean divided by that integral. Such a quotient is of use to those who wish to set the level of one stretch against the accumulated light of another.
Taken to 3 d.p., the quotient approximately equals 0.131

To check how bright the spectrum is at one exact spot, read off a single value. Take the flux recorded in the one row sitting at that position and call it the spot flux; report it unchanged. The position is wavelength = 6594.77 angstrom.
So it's 10.76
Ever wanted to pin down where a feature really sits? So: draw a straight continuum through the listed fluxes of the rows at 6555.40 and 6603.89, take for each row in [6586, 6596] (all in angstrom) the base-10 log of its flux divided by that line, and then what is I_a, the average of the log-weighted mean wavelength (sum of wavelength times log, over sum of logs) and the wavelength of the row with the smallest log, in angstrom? 6592.3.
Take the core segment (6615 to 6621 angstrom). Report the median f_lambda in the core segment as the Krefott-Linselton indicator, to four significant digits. 10.67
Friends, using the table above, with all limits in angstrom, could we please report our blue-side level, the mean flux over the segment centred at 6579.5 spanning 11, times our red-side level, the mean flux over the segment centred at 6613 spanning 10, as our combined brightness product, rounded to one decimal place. 115.4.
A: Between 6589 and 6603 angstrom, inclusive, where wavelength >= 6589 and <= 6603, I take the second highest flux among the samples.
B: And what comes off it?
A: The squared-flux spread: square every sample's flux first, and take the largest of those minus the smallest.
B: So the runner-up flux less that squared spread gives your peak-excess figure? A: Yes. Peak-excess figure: 8.2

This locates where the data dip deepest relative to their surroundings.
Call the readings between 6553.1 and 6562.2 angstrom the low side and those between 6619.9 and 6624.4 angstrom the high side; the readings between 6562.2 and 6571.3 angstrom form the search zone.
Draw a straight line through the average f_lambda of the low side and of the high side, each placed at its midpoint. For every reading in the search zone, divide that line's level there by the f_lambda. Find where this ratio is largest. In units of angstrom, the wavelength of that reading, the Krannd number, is 6570.52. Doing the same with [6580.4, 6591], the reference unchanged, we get 6581.12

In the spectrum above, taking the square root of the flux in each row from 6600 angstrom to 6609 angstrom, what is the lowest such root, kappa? 3.27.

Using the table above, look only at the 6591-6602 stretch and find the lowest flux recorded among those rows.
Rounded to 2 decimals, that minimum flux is 10.69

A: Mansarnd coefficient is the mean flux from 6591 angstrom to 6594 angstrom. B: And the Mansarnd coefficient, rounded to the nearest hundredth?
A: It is 10.79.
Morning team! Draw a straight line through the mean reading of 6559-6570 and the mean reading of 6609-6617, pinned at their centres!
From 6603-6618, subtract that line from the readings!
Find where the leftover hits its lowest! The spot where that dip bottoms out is 6617.58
